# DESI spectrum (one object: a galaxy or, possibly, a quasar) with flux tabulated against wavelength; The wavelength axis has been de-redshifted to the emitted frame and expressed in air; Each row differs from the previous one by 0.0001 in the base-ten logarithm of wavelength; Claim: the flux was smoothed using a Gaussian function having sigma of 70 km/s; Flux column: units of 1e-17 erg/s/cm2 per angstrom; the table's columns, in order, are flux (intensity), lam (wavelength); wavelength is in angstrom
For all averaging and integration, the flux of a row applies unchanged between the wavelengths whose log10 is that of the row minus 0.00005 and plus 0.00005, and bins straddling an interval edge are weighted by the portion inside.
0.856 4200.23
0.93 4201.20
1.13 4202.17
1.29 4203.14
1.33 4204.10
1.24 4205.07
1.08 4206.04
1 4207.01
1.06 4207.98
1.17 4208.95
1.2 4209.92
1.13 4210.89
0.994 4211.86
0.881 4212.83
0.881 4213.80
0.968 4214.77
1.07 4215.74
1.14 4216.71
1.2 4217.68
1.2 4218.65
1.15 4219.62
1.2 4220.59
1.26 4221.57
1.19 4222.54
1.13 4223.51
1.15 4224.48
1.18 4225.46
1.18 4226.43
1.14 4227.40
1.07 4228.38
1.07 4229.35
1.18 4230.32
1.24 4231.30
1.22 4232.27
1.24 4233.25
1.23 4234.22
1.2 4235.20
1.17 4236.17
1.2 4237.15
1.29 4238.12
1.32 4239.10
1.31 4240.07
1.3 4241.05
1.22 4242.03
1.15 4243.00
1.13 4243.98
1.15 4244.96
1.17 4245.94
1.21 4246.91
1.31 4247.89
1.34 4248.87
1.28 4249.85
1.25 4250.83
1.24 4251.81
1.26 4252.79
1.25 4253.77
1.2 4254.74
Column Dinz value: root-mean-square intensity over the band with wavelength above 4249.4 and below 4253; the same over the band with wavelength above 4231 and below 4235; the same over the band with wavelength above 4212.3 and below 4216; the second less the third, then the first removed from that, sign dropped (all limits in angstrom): 0.98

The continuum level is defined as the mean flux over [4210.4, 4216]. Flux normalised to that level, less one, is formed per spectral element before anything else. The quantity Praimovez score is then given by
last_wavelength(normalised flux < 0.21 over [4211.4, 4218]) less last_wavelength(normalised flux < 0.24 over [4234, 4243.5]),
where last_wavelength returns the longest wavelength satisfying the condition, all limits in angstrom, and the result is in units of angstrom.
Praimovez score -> -26.3 angstrom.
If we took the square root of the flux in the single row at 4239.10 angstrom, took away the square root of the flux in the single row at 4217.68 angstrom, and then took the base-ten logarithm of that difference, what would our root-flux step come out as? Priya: -1.27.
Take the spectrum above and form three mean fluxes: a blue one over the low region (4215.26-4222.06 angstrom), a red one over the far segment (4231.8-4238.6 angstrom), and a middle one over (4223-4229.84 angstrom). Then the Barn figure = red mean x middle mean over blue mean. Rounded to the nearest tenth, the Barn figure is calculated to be 1.2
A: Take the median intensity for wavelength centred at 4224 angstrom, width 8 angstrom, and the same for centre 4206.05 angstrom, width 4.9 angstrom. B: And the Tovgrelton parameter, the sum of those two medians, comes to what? 2.26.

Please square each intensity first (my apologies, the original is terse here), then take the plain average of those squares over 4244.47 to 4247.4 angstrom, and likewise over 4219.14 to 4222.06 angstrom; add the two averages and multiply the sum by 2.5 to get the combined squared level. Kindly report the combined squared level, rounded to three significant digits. 7.09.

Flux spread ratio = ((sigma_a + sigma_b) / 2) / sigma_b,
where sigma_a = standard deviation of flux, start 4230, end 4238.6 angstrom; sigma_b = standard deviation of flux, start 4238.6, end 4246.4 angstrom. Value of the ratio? 0.73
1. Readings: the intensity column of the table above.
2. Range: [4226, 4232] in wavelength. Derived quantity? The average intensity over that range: 1.15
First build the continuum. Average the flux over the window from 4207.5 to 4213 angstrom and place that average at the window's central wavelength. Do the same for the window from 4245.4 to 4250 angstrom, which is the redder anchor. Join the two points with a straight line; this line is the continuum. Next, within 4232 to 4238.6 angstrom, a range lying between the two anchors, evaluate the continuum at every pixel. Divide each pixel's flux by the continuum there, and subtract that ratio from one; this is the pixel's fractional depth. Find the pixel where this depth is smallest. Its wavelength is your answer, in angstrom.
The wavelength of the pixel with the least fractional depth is 4238.12 angstrom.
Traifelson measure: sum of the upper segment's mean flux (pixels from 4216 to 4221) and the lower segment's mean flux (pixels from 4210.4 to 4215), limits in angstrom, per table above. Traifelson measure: 2.15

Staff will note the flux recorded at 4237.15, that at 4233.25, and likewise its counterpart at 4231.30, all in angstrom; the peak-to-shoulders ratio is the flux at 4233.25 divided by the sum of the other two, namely 0.51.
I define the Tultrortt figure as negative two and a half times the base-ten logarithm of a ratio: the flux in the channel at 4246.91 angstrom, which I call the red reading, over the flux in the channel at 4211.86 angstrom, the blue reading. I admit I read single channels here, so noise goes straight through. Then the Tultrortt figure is -0.21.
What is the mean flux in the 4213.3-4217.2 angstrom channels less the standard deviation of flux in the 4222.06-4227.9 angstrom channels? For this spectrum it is 0.99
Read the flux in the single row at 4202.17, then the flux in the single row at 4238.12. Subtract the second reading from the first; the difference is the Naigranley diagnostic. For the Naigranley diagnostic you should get -0.16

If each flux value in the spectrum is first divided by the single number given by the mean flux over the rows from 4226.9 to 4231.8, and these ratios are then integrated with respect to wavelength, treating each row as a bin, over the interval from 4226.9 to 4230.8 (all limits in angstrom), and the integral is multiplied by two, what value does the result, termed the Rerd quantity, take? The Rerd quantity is 7.6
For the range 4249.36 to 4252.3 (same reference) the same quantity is 6.5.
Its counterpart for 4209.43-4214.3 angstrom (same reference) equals 8.7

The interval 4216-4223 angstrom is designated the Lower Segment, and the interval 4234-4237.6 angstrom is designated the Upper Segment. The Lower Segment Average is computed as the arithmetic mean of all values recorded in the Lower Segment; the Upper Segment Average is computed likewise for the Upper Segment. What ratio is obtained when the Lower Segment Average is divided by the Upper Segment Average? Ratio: 0.993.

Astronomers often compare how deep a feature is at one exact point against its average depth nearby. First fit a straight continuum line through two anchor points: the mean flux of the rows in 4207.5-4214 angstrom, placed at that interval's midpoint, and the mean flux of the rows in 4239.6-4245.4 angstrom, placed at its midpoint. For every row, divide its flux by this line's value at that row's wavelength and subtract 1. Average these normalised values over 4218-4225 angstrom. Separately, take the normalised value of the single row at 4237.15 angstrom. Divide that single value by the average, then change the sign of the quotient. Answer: -0.2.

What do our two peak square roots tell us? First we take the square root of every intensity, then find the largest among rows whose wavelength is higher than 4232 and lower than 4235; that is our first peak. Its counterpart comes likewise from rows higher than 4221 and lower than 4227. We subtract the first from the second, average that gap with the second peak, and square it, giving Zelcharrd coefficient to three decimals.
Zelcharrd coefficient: 0.320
